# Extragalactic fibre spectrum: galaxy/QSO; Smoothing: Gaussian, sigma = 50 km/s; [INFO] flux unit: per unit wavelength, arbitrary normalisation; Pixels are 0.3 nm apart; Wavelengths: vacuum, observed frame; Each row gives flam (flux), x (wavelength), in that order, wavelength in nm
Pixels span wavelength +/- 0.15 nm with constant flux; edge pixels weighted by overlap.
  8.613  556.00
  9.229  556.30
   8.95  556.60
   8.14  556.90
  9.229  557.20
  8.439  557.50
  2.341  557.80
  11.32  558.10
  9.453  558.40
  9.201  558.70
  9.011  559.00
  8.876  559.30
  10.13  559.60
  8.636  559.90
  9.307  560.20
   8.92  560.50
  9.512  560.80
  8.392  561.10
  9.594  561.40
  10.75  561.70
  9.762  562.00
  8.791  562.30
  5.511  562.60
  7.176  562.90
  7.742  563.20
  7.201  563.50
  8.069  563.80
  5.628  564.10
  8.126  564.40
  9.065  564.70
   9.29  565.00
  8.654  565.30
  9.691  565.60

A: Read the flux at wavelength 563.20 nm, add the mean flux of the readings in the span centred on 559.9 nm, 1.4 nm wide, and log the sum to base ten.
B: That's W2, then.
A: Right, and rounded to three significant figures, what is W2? 1.23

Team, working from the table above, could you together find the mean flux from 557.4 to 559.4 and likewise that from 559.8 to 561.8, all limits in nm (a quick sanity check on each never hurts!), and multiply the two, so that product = 78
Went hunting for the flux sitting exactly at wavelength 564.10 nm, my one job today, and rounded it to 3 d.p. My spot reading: 5.628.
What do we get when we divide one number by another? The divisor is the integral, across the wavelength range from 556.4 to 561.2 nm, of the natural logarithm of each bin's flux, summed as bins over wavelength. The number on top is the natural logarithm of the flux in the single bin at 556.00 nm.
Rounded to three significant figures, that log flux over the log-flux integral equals 0.211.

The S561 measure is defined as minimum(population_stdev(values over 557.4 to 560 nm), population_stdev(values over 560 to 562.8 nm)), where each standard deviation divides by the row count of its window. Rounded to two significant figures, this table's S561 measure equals 1.4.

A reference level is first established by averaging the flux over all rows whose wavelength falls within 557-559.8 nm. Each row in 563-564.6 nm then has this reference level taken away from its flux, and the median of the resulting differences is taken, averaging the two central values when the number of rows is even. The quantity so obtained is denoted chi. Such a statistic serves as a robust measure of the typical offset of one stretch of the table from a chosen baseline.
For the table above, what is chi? -0.9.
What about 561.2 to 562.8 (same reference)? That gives 0.9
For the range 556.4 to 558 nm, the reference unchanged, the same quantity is -0.2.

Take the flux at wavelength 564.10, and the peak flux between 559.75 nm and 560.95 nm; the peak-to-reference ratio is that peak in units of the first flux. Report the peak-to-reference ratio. 1.69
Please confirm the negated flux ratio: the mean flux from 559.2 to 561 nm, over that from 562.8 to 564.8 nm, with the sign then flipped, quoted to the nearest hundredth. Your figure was -1.22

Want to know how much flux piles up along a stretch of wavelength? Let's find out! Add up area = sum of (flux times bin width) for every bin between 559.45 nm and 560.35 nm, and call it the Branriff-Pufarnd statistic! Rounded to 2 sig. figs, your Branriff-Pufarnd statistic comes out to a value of 8.4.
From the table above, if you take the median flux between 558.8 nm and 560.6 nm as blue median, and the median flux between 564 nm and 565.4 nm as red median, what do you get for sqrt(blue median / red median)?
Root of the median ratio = 1.02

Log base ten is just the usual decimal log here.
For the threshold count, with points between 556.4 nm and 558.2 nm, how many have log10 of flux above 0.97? 1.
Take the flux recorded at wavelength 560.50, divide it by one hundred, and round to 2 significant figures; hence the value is 0.089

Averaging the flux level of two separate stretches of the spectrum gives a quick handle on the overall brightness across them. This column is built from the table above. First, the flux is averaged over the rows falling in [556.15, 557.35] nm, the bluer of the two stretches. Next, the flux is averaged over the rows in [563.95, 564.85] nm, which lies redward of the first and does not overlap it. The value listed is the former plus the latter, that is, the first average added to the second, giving 16.5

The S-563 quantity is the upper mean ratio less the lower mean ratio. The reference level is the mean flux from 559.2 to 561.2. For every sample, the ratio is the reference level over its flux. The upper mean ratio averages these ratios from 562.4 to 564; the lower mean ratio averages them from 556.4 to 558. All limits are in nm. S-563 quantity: -0.3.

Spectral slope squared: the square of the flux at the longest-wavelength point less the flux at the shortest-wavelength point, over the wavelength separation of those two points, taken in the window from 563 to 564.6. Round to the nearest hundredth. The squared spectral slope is 0.10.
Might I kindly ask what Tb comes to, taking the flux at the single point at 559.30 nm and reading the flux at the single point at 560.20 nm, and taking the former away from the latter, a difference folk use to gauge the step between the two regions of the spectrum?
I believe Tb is 0.4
